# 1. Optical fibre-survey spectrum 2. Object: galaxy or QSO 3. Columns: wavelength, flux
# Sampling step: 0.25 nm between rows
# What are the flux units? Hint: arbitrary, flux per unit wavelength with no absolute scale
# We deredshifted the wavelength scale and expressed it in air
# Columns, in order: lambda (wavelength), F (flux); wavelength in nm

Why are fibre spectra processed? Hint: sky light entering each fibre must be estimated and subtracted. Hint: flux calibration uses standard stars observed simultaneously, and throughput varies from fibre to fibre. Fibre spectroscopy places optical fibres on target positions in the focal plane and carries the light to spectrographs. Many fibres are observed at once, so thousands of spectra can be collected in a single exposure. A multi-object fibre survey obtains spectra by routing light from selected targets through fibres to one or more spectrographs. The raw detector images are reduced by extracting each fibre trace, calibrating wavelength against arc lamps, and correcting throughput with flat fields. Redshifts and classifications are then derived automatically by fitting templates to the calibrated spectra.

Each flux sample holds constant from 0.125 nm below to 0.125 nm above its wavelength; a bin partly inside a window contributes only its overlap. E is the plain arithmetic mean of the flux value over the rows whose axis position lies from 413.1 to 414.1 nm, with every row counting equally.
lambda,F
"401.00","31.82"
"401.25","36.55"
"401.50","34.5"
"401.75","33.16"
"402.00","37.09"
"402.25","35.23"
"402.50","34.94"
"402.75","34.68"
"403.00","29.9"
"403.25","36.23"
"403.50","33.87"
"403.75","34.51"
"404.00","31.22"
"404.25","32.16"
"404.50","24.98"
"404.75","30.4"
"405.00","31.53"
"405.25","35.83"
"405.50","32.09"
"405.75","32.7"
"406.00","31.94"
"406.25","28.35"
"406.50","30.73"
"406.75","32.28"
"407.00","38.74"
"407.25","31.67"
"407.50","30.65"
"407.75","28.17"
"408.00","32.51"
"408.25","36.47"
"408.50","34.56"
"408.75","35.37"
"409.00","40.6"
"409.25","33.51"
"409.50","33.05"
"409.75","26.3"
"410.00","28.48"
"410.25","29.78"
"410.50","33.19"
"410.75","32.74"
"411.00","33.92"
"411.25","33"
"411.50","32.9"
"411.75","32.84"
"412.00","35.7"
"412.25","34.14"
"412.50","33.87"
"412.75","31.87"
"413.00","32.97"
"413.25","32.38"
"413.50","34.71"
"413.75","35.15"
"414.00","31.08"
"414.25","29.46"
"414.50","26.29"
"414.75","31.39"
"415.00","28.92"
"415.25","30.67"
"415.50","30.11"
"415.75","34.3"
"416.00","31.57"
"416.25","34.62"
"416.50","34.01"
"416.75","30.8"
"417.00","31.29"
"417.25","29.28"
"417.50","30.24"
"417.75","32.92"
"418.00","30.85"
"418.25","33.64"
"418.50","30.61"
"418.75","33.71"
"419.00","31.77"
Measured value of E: 33.3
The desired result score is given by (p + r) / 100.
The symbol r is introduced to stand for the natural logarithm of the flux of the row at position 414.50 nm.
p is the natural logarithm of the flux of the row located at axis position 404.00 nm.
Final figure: 0.0671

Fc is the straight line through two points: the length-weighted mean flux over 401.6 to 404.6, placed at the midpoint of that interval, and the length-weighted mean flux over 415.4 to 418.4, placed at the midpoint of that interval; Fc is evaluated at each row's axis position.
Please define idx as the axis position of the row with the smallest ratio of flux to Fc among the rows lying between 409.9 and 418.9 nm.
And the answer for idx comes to 414.50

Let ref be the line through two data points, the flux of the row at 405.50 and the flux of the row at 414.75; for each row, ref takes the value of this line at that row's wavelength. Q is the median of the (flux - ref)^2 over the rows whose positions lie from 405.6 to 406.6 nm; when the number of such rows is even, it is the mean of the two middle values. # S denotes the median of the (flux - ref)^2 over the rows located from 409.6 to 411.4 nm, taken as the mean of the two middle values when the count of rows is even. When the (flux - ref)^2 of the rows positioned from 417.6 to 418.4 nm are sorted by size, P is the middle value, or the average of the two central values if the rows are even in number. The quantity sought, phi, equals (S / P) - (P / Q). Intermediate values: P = 3.1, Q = 1.0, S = 3.8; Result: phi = -1.8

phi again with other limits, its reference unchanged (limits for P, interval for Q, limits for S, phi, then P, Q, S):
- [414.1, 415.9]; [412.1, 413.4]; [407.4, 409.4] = 0.7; 3.9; 2.1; 9.9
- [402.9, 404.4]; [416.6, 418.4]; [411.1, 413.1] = -3.9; 3.9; 0.9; 2.0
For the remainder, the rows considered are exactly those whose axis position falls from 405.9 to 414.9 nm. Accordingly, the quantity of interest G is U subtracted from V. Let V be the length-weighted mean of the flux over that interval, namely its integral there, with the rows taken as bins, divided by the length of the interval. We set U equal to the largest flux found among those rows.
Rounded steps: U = 40.6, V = 32.5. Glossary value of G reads -8.1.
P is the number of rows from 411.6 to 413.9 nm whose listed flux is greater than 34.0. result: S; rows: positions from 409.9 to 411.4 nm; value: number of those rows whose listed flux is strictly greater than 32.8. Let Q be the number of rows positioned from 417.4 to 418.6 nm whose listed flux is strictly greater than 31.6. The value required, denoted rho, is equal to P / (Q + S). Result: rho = 0.8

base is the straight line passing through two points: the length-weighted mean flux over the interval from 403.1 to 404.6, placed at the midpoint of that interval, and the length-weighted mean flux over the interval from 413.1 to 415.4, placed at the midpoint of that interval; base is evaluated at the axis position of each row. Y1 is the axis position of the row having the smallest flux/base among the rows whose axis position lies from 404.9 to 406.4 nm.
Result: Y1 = 406.25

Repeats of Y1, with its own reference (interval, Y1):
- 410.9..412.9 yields 412.75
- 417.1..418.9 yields 417.25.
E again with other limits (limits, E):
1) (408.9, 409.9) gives 33.4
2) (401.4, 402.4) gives 35.0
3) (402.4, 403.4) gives 33.9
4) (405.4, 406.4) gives 31.3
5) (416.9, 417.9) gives 30.9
